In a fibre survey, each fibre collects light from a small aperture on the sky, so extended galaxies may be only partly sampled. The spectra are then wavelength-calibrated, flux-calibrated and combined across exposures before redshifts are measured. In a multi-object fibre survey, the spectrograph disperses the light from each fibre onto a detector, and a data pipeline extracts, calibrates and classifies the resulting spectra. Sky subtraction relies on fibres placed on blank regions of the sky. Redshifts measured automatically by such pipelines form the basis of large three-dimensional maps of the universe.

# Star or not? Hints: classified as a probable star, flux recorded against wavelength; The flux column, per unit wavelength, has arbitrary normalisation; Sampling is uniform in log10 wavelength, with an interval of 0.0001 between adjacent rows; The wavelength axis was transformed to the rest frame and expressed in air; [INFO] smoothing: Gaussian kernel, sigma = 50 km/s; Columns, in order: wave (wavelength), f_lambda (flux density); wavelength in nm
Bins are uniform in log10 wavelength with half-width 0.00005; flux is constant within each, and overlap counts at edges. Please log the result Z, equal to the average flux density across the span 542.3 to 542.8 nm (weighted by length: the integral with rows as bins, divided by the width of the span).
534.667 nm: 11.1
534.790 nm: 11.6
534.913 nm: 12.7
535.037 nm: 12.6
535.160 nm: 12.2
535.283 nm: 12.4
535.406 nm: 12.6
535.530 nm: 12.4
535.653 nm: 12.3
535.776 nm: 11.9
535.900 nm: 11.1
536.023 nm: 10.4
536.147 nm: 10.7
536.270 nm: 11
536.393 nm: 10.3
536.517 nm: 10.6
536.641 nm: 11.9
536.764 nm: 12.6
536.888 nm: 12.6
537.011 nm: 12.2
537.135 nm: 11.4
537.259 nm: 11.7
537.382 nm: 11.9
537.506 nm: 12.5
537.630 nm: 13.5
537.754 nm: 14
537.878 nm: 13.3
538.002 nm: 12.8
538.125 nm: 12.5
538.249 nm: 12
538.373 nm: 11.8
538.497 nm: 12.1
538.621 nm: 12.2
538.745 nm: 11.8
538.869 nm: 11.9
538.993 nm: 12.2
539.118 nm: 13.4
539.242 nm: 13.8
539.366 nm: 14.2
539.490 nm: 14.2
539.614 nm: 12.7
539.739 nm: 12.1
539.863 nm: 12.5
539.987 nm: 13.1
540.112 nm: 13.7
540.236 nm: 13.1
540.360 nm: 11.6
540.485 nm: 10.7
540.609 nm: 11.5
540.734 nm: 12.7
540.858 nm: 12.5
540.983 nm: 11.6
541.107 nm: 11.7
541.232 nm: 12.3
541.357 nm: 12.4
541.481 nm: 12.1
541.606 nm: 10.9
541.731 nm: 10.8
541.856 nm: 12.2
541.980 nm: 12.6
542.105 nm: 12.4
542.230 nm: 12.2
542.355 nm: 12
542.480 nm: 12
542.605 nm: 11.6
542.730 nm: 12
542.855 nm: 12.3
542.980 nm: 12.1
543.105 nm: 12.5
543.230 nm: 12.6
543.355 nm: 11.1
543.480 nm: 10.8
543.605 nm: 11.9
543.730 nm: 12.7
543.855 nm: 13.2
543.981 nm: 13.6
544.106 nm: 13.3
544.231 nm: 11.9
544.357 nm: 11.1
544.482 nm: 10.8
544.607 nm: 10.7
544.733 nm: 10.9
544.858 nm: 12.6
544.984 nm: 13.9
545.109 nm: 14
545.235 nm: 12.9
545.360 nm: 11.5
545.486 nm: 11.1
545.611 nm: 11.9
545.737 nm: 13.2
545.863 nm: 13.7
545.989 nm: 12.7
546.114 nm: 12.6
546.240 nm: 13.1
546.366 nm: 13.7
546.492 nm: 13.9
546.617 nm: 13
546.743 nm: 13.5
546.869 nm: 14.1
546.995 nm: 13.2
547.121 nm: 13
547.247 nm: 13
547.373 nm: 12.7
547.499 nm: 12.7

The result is 11.9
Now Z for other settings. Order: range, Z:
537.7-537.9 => 13.7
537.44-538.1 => 13.2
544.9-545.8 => 12.6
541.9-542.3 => 12.4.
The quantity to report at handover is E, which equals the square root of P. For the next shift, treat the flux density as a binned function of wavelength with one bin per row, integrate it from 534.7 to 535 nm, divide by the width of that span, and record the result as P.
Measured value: 3.47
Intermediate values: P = 12.1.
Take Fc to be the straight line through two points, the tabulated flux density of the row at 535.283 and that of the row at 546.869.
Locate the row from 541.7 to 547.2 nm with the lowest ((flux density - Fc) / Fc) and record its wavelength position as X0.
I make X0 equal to 544.607 nm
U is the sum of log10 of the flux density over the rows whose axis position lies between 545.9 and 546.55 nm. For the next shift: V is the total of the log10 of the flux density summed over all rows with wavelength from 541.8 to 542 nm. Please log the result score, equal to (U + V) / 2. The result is 3.9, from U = 6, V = 2.2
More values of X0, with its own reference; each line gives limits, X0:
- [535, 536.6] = 536.393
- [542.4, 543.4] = 543.355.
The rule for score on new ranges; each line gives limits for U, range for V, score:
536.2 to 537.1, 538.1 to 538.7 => 6.4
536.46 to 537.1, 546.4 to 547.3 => 6.6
